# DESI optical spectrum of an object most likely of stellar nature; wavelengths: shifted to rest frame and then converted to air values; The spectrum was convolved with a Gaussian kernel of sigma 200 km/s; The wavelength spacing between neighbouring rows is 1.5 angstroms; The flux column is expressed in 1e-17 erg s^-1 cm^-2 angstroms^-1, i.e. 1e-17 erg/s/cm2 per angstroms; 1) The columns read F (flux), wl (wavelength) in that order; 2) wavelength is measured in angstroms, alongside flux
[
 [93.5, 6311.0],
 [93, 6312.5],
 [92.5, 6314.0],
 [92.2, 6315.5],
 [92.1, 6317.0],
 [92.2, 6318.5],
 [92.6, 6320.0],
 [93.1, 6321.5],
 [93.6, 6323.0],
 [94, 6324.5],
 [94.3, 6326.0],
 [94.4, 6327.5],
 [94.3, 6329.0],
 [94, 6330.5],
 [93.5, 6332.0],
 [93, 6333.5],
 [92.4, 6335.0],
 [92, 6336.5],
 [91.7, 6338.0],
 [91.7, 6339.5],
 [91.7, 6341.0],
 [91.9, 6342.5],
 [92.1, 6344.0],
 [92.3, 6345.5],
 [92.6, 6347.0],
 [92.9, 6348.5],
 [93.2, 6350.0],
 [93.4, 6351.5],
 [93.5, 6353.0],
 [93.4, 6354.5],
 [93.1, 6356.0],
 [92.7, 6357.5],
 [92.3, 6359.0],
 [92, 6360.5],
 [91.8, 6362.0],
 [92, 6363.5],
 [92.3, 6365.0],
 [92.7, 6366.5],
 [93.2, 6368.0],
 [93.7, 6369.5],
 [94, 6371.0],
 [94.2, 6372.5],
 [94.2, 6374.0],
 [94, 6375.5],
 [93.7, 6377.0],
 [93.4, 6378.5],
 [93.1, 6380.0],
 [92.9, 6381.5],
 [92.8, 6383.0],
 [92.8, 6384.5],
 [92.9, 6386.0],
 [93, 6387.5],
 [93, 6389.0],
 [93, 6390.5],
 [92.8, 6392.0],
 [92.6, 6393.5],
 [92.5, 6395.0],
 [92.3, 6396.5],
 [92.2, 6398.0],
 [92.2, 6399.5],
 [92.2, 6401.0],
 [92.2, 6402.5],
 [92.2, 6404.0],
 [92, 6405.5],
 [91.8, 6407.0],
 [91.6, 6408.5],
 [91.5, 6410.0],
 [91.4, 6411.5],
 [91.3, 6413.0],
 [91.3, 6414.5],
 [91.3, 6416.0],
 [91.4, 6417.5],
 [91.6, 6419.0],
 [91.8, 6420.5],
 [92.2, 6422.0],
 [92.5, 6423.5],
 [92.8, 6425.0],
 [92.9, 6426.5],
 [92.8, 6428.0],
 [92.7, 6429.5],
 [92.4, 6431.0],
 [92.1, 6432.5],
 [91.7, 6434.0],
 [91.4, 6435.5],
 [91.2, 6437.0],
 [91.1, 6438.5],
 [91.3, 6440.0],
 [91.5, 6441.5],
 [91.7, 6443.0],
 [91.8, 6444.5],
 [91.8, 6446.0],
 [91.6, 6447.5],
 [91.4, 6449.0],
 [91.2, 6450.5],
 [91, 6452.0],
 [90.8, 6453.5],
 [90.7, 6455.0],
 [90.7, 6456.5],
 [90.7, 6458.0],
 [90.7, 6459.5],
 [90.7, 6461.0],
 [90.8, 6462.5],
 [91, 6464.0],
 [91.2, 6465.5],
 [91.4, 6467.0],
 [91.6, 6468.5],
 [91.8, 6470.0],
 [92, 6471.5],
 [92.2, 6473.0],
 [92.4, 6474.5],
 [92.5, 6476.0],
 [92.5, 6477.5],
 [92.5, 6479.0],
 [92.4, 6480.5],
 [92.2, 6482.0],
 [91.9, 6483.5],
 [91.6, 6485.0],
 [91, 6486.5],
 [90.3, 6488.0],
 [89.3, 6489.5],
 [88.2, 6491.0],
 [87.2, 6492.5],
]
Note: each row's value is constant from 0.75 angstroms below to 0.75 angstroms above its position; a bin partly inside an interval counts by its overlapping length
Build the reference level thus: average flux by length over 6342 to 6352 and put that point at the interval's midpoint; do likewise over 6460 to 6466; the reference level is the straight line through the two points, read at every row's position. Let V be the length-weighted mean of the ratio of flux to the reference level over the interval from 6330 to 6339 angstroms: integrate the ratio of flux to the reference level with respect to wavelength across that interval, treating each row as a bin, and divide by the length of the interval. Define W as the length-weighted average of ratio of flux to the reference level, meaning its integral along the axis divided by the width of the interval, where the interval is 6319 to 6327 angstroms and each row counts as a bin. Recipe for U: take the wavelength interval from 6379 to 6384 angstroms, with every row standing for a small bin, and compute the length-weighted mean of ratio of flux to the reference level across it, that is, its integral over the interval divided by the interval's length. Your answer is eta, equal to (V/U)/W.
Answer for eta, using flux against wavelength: 0.98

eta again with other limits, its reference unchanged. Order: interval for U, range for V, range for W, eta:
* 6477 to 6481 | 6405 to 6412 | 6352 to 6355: 0.97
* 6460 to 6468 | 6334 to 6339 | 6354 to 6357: 0.98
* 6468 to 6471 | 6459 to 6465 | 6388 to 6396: 0.98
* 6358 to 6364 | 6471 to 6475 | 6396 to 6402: 1.02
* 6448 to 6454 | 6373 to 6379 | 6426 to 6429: 1.00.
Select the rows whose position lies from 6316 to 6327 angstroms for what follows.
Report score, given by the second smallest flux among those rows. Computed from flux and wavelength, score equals 92.2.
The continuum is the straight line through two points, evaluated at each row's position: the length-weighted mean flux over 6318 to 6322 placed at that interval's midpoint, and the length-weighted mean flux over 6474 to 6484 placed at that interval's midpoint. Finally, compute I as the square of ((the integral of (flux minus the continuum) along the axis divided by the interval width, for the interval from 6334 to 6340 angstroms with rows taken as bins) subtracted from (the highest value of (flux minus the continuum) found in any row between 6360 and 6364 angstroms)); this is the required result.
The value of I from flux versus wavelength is 0.0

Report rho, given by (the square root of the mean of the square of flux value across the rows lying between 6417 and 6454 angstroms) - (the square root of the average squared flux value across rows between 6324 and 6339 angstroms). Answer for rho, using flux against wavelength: -1.6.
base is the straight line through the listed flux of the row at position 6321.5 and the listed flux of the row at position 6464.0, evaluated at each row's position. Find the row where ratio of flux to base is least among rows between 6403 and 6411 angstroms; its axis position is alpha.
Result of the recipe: 6410.0 angstroms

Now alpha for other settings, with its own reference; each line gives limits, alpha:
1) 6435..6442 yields 6438.5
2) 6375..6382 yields 6381.5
